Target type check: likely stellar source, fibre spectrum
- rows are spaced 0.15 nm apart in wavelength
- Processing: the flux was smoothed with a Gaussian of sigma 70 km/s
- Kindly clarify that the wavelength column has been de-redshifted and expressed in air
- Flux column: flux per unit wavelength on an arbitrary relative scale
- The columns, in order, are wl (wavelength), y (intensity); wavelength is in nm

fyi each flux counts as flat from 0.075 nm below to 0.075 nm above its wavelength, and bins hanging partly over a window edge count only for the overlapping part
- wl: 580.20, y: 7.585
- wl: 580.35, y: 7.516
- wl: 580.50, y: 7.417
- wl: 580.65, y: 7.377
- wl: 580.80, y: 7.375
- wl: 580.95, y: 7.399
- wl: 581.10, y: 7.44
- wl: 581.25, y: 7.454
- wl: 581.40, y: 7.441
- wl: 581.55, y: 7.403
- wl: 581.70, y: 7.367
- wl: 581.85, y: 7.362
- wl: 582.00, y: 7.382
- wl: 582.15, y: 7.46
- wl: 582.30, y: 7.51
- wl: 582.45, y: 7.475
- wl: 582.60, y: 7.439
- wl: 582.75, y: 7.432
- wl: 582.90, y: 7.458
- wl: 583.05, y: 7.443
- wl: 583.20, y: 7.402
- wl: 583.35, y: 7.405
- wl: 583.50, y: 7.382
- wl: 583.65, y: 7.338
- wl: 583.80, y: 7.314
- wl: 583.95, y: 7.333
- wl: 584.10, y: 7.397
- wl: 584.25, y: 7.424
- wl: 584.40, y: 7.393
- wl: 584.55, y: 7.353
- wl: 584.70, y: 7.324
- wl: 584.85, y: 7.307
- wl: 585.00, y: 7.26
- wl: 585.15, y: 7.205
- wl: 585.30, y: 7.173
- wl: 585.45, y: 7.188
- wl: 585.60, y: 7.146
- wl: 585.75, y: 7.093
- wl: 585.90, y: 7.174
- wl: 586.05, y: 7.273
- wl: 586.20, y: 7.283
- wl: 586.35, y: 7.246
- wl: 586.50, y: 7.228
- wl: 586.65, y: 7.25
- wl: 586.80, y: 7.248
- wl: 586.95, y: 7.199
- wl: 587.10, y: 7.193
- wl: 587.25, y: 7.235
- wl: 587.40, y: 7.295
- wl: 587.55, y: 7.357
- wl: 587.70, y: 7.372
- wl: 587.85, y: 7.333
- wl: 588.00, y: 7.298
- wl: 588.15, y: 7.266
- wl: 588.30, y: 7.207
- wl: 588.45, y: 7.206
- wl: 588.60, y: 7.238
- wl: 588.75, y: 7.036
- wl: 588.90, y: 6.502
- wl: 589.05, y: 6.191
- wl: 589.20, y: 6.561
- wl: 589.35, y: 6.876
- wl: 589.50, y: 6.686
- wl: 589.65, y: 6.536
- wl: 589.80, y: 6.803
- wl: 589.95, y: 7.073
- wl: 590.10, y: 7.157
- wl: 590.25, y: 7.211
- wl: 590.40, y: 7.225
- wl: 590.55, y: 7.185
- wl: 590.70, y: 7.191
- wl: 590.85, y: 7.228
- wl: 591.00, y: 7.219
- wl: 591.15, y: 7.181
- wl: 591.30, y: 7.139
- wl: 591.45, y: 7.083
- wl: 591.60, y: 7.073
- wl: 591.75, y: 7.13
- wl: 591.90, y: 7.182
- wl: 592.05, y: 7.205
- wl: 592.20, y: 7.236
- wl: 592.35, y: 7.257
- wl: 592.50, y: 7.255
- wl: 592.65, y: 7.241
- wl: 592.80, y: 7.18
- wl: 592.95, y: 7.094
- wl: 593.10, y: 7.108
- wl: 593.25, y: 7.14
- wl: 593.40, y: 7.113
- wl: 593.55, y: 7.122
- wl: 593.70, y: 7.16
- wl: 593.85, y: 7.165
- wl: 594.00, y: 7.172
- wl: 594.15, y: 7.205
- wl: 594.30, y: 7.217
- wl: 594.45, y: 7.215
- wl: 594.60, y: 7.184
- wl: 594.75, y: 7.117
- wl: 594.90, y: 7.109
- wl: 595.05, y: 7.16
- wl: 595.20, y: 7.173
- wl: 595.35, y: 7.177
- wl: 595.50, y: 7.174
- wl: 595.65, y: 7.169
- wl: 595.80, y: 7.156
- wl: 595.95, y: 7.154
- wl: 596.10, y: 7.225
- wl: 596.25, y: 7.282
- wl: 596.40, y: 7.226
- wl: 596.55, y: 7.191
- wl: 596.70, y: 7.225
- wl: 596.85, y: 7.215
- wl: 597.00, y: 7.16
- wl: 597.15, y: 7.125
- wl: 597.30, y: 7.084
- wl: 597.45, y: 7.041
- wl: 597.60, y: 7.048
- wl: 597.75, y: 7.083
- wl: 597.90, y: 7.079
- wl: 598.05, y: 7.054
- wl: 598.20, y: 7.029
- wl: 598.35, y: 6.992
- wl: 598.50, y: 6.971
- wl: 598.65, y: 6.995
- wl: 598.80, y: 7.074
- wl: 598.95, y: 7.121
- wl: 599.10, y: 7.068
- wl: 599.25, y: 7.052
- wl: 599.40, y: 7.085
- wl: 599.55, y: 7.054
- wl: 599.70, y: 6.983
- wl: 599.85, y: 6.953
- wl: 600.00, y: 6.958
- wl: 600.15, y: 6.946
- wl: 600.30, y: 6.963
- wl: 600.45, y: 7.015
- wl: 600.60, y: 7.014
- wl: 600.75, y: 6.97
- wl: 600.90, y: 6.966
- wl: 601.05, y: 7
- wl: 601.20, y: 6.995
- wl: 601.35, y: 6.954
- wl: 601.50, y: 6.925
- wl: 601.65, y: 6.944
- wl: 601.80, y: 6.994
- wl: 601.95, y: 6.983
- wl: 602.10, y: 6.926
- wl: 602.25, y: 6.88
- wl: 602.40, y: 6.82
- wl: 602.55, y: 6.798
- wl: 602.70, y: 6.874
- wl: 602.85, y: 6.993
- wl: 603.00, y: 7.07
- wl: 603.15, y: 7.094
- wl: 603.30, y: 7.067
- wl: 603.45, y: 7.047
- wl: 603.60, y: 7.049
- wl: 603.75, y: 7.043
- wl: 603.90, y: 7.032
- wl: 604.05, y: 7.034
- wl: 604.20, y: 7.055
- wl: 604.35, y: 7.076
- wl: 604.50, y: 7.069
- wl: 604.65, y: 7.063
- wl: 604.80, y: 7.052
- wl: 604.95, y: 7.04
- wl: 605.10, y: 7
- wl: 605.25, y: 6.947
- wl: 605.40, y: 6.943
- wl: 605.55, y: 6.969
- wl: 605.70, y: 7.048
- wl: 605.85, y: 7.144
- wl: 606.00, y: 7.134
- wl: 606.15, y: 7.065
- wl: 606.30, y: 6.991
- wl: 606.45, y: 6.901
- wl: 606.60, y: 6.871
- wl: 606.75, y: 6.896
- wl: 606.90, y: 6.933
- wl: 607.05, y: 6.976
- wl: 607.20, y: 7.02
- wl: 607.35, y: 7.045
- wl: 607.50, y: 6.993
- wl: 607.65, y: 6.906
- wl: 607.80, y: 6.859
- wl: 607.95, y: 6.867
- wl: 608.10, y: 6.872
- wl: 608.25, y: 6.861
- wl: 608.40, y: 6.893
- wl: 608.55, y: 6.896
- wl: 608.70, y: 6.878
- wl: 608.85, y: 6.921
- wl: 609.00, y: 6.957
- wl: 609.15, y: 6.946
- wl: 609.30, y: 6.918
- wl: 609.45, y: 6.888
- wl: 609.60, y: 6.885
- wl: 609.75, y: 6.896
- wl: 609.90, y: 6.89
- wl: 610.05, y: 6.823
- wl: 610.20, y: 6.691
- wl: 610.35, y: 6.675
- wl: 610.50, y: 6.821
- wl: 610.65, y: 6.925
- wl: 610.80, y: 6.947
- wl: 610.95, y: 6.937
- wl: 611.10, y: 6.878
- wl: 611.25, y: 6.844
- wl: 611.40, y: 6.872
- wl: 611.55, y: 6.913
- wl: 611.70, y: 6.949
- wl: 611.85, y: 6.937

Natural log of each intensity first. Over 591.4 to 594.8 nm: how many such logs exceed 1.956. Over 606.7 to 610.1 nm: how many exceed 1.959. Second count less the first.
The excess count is -23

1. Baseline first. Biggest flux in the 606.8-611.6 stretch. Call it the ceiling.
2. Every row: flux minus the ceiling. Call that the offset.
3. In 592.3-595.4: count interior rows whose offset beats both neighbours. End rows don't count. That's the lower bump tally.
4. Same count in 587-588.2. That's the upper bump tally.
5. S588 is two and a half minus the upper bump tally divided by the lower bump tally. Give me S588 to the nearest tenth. 2.0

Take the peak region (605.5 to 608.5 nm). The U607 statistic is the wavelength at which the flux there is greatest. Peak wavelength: 605.85 nm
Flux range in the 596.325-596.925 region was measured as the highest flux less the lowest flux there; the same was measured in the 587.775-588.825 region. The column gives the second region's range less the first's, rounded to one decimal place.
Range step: 0.3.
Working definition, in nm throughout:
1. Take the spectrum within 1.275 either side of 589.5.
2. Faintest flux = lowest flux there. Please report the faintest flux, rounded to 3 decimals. 6.191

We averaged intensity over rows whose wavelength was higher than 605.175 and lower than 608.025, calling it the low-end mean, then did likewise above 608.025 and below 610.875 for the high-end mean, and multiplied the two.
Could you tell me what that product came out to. 47.9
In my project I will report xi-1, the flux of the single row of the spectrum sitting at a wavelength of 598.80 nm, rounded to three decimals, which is 7.074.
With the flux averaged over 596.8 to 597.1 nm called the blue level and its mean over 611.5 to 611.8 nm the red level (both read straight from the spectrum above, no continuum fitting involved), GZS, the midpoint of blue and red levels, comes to 7.06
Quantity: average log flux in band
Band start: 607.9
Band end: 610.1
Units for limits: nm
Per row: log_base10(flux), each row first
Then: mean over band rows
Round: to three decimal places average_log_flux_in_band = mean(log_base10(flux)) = 0.838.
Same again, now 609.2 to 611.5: 0.836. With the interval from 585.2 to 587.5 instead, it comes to 0.858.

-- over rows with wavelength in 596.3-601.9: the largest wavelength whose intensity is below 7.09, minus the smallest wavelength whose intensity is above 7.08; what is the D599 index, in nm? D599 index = 5.40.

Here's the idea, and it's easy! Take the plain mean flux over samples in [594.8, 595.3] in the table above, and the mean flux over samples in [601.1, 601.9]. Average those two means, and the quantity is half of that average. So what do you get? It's 3.53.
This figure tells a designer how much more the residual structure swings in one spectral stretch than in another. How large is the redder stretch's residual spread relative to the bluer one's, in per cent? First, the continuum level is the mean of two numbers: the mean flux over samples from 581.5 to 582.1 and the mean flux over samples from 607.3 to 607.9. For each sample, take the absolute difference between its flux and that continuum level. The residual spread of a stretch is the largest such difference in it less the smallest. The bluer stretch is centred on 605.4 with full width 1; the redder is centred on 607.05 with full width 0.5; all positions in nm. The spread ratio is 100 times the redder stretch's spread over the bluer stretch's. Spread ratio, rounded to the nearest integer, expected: 43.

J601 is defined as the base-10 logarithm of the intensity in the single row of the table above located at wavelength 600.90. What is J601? 0.843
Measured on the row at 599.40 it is 0.850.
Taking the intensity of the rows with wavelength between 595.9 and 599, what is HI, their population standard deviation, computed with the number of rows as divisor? 0.087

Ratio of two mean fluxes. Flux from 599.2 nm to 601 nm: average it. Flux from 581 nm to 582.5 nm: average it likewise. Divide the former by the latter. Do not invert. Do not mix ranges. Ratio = 0.94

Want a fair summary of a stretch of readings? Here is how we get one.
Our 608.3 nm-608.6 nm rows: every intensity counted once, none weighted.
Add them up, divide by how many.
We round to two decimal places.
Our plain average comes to 6.89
